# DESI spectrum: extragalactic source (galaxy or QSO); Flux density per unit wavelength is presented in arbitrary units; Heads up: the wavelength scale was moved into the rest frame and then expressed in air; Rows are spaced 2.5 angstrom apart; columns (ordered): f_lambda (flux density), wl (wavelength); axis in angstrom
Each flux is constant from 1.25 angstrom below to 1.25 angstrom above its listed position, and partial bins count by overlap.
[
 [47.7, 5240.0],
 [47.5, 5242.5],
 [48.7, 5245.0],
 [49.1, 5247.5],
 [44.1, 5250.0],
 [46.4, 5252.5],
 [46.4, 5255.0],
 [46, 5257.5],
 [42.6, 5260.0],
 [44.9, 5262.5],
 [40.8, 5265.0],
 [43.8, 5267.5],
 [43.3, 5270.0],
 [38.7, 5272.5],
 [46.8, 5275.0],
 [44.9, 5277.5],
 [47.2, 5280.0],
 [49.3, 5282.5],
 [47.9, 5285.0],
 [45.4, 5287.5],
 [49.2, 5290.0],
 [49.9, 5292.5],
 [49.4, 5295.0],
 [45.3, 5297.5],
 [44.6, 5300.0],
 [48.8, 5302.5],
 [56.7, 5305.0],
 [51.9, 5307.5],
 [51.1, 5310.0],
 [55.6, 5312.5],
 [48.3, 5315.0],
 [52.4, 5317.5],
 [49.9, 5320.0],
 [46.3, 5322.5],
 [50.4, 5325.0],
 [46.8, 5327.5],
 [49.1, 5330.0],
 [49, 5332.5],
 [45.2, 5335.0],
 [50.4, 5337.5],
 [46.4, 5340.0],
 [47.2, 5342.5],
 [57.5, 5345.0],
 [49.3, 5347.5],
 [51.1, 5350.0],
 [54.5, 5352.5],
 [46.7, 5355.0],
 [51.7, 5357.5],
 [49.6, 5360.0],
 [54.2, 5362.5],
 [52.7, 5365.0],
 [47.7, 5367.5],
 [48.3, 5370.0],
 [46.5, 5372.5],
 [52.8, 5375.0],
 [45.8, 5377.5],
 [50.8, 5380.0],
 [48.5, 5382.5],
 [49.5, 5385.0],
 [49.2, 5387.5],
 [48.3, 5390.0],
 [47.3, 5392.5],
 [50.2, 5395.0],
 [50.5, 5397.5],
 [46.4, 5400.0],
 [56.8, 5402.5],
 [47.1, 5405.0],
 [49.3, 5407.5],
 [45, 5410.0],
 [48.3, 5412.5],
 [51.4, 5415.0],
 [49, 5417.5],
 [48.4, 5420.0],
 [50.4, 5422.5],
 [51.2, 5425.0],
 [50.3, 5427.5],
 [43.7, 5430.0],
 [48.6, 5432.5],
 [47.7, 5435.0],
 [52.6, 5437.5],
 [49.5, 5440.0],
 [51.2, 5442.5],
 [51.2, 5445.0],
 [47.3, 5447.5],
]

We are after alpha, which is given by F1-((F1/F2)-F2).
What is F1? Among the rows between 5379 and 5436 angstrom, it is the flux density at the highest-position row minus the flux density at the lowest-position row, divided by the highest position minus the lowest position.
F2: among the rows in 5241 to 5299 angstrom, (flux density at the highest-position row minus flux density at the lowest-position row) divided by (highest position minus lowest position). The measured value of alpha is -1.5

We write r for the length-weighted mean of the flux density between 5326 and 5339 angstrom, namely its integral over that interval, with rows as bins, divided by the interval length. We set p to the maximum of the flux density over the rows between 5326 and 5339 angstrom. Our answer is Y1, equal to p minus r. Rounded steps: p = 50.4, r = 48.1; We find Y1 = 2.3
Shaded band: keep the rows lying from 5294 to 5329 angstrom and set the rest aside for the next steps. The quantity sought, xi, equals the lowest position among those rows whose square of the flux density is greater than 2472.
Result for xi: 5305.0 angstrom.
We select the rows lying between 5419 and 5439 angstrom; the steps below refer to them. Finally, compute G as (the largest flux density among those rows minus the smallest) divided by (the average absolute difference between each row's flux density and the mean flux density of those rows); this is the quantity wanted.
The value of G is 4.4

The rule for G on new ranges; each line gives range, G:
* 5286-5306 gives 4.5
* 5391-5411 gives 4.5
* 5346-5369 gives 3.5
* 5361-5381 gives 3.0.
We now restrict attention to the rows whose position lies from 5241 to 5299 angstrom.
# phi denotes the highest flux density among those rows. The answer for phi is 49.9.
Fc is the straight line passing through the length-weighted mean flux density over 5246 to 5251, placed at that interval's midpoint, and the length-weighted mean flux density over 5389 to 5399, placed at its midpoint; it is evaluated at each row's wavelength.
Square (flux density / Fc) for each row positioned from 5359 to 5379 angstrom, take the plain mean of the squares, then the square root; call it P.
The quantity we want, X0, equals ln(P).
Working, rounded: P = 1.02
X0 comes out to 0.02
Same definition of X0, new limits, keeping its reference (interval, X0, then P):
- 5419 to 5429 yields 0.01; 1.01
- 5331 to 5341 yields -0.01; 0.99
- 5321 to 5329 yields 0.00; 1.00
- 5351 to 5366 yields 0.06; 1.06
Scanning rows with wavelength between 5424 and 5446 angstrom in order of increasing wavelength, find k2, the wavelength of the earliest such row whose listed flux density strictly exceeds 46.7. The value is 5425.0 angstrom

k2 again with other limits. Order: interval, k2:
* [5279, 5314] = 5280.0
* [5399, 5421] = 5402.5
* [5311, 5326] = 5312.5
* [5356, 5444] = 5357.5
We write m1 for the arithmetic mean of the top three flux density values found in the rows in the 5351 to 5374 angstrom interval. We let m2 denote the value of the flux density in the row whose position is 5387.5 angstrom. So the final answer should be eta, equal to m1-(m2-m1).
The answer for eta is 58.4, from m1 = 53.8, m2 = 49.2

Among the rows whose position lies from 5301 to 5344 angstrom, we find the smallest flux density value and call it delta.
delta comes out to 45.2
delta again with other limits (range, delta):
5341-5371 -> 46.7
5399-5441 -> 43.7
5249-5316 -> 38.7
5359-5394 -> 45.8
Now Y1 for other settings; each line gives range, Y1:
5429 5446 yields 3.3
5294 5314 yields 6.3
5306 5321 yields 4.0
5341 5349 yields 6.3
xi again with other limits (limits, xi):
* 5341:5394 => 5345.0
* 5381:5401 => 5395.0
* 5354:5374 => 5357.5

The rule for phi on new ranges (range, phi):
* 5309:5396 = 57.5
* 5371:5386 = 52.8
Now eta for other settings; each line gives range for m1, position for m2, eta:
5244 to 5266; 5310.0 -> 45.0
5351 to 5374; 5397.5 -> 57.1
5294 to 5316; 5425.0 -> 58.3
